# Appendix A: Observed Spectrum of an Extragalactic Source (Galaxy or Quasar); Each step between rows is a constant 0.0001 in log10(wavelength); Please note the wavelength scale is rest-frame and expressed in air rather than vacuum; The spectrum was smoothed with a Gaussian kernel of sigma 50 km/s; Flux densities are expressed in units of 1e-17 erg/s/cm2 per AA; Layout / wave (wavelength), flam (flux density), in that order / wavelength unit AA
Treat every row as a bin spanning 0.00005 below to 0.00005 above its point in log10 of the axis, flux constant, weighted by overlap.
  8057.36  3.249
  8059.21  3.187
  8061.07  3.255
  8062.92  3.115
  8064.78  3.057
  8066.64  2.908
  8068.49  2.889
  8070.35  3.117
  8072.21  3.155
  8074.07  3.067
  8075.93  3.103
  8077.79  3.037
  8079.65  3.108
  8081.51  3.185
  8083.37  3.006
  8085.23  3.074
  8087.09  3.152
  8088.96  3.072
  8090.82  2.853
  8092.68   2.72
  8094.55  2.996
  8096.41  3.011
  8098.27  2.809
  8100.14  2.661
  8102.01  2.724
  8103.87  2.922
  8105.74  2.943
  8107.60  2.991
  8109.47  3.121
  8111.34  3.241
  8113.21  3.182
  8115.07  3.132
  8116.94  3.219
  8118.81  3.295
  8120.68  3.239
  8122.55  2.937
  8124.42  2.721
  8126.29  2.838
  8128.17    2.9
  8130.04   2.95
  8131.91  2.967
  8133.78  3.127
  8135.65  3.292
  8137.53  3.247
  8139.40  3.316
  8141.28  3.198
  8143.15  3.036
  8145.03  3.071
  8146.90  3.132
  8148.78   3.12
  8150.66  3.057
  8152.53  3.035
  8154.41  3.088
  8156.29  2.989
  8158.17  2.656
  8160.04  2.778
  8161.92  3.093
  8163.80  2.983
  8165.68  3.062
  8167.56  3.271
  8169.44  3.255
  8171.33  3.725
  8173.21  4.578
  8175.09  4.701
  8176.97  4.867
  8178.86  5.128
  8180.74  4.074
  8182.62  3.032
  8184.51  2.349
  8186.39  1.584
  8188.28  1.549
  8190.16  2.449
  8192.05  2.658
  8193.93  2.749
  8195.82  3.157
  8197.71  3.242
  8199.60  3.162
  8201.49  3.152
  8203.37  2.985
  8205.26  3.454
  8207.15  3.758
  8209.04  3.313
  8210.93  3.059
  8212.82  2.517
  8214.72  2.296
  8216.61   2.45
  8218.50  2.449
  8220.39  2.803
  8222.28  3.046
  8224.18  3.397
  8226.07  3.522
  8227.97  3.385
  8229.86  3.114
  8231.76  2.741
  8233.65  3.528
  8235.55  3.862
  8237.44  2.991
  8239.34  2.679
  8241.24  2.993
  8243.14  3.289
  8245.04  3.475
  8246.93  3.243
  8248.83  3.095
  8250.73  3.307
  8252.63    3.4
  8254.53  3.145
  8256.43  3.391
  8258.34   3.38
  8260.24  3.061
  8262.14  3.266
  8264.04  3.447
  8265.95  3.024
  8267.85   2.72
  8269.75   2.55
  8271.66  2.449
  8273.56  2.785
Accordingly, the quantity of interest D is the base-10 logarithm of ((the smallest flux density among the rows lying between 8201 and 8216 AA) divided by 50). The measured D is -1.34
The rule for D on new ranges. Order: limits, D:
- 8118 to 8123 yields -1.23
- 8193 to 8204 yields -1.26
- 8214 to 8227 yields -1.34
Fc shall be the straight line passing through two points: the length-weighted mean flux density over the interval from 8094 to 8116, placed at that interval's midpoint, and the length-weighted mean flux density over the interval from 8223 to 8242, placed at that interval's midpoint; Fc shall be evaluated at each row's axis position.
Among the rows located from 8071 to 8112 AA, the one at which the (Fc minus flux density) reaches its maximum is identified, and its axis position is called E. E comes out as 8100.14 AA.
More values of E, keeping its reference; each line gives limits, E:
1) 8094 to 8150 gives 8100.14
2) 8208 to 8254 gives 8214.72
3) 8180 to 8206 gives 8188.28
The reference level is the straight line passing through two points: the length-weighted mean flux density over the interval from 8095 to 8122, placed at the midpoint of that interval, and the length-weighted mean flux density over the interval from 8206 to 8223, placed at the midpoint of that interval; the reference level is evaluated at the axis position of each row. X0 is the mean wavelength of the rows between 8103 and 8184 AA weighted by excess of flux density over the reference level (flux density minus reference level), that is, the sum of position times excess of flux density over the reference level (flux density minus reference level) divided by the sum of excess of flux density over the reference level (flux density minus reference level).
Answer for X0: 8169.0 AA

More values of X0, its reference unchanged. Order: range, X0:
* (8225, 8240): 8231.3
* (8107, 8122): 8116.2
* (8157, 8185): 8175.9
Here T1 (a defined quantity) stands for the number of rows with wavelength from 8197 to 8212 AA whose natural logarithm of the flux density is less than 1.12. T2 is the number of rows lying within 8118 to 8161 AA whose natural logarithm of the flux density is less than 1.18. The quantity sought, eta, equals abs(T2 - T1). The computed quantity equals 18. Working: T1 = 2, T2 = 20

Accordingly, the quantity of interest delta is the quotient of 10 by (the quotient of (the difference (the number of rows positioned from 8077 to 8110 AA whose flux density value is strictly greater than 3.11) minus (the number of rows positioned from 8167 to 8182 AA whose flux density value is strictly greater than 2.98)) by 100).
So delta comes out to -200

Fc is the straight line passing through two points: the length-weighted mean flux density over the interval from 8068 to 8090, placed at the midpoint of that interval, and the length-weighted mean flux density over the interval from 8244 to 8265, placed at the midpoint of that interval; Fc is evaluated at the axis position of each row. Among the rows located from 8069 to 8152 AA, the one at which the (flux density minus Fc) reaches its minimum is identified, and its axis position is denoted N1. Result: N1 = 8100.14 AA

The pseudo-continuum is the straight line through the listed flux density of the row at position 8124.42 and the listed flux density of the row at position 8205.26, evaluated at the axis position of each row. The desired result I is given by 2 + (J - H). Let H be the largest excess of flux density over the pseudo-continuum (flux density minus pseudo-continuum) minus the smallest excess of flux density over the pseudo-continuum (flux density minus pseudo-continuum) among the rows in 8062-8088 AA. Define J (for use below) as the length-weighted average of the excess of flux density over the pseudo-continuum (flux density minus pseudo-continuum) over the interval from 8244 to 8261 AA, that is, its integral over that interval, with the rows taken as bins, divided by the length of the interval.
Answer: 1.10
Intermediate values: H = 0.3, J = -0.6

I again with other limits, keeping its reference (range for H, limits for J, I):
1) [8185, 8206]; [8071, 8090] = 1.02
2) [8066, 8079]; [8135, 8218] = 1.72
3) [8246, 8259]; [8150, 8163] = 1.67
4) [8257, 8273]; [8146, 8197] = 0.97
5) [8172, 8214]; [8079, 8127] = -1.19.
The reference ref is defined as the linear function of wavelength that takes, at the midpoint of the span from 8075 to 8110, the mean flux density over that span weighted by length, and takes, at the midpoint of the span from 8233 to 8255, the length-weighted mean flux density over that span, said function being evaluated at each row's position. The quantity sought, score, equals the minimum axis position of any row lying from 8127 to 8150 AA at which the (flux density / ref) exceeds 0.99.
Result 8133.78 AA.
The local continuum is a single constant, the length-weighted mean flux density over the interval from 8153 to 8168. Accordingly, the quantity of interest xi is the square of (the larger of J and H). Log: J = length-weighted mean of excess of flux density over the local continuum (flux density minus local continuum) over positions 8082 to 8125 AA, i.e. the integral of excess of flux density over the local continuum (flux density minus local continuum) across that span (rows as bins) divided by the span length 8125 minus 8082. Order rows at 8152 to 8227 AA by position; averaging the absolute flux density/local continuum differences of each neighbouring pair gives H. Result 0.011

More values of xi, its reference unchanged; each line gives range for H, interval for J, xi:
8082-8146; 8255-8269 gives 0.037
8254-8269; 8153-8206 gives 0.049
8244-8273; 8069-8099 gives 0.005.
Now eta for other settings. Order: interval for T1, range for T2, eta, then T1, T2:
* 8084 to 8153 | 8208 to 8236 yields 10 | 19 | 9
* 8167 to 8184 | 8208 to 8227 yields 6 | 1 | 7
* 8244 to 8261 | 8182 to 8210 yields 11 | 1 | 12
